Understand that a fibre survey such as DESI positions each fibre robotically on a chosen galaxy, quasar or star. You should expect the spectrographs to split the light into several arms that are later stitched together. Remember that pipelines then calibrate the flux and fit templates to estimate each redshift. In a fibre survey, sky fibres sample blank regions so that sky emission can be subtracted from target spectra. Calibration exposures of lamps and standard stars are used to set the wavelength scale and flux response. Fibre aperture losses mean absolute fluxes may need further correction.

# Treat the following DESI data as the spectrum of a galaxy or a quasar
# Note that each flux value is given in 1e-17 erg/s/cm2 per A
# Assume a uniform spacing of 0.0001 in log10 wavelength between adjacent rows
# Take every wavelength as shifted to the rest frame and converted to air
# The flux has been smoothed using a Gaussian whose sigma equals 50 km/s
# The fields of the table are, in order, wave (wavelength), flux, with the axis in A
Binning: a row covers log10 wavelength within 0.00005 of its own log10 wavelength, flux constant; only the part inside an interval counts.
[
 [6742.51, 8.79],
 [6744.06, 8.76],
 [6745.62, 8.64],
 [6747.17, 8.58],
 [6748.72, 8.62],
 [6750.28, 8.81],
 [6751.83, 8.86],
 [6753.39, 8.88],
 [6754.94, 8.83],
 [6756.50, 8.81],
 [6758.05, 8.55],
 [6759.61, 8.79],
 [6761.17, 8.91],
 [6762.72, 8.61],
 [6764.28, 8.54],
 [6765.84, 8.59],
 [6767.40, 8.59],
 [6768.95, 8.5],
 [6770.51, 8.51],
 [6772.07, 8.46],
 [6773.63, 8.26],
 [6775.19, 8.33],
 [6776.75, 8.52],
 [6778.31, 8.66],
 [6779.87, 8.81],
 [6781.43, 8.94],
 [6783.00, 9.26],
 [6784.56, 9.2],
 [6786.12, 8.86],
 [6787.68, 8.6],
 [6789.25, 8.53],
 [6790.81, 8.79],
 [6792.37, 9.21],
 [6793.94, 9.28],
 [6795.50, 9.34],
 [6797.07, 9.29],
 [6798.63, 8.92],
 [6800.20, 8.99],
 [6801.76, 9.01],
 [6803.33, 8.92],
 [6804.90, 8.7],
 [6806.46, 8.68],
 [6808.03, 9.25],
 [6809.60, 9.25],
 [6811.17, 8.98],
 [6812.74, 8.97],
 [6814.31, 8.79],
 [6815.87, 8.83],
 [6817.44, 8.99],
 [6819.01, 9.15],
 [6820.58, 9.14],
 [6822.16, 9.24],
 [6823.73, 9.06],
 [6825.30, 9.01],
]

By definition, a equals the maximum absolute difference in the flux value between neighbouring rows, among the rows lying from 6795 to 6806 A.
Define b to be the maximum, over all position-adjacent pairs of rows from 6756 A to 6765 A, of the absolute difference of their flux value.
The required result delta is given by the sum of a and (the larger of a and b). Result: 0.74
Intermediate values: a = 0.37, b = 0.300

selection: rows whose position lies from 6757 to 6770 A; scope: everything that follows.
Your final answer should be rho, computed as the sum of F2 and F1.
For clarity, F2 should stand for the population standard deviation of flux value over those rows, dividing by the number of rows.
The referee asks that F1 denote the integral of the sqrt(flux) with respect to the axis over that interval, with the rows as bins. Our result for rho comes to 38.4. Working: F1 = 38.2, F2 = 0.13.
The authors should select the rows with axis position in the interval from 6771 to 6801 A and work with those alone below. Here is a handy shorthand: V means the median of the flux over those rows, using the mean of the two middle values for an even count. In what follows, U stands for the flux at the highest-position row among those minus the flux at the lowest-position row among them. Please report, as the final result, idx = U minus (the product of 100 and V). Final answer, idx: -885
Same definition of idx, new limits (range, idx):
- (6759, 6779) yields -854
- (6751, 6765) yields -881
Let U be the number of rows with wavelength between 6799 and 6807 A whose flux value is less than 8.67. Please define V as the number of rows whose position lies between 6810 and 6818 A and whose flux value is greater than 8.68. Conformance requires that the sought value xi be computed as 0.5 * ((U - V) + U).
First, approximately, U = 0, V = 5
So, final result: -2.5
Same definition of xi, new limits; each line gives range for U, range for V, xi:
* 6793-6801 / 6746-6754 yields -1.5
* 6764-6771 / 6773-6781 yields 4.5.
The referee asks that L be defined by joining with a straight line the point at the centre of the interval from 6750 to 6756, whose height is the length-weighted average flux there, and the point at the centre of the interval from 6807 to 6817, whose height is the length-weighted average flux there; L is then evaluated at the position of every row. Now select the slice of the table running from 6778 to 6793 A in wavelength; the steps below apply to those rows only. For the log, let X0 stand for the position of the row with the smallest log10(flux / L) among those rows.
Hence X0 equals 6789.25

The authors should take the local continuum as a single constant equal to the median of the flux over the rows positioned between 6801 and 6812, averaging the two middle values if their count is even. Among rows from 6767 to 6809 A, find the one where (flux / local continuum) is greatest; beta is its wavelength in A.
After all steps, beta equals 6795.50 A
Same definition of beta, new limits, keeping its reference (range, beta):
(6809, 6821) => 6809.60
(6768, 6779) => 6778.31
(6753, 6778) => 6761.17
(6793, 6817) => 6795.50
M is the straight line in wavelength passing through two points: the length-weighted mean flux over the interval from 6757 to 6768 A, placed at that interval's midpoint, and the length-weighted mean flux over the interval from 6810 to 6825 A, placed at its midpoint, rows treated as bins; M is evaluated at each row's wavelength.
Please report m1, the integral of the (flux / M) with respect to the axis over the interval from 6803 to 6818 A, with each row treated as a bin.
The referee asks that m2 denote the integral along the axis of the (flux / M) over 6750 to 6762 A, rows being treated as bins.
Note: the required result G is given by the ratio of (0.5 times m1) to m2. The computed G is 0.61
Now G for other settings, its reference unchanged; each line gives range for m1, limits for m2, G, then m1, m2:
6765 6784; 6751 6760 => 1.02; 18.8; 9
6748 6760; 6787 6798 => 0.55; 12.2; 11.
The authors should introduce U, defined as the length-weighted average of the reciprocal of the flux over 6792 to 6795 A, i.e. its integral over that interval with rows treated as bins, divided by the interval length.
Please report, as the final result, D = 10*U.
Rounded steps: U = 0.108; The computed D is 1.08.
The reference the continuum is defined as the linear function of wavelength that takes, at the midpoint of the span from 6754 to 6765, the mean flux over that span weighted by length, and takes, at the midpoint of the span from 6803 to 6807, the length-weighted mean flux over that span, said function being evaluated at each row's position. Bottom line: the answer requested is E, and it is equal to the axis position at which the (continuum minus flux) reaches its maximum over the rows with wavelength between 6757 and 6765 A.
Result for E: 6764.28 A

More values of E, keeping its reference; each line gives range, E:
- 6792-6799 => 6798.63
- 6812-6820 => 6814.31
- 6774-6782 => 6775.19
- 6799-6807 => 6806.46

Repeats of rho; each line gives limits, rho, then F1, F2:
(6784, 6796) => 36.2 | 35.9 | 0.30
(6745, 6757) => 35.6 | 35.5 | 0.11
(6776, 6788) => 36.0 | 35.7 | 0.25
